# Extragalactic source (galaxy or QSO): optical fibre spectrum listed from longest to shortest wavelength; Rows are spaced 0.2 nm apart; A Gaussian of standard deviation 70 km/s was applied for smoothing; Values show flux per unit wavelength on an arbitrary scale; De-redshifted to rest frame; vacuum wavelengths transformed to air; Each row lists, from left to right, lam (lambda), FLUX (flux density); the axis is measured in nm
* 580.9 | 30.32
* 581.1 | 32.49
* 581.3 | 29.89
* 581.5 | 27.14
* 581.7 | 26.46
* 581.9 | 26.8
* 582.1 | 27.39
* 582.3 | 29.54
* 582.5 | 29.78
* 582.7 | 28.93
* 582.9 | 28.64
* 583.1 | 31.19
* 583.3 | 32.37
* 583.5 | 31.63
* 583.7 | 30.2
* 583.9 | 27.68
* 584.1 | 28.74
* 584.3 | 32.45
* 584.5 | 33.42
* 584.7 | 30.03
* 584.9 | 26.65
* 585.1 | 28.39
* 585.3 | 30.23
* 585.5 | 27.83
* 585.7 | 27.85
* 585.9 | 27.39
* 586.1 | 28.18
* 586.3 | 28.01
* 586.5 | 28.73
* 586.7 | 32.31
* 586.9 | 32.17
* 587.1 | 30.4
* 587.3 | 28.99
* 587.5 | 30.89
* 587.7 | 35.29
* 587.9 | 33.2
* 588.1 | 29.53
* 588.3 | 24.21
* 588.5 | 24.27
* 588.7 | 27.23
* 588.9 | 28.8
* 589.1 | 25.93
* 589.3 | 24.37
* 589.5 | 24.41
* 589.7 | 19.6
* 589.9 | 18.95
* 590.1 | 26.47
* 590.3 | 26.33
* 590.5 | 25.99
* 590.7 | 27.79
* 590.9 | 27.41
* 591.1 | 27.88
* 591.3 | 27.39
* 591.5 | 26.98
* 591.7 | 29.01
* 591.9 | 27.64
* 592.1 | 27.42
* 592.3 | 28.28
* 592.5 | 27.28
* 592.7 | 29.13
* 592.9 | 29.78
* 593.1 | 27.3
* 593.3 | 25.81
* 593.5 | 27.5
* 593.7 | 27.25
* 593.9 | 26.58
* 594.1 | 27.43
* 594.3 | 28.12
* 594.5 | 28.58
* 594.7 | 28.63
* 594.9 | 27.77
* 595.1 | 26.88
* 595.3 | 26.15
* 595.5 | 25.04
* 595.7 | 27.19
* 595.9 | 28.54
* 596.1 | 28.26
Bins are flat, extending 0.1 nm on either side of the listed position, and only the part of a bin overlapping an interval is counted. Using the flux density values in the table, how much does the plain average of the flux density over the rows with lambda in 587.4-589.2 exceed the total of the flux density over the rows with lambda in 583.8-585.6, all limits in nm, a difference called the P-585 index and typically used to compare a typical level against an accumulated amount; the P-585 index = -237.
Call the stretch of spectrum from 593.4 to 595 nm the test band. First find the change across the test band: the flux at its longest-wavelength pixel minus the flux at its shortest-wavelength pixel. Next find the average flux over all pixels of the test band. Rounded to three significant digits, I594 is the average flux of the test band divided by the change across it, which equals 103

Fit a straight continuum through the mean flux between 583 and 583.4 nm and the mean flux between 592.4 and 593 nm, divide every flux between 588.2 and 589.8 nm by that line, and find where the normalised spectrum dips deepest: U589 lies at 589.7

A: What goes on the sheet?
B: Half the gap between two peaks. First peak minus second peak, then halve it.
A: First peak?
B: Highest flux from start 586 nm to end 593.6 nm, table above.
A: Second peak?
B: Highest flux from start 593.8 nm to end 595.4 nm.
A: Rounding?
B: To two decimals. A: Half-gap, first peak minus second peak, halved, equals 3.33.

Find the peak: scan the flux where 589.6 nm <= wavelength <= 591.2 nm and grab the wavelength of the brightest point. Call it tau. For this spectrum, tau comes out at 591.1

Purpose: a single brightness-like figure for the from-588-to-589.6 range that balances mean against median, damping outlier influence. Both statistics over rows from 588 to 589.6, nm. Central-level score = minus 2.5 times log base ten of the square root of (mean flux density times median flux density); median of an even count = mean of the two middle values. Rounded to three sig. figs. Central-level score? -3.52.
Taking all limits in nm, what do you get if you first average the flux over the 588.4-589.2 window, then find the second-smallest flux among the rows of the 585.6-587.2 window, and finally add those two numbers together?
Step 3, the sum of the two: 54.4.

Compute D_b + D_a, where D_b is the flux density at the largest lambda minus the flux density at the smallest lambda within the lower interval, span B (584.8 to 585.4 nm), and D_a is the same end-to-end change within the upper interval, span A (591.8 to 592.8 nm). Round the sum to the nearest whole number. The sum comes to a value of 5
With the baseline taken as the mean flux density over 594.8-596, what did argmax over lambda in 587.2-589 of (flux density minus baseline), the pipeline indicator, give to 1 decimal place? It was 587.7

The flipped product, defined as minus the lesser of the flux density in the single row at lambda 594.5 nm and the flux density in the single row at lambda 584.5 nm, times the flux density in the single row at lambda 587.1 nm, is -869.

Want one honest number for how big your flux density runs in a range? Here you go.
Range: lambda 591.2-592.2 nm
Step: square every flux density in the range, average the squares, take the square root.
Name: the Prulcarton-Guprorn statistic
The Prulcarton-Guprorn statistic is 27.7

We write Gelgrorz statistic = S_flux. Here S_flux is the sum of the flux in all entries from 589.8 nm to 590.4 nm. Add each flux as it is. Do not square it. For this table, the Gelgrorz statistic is 72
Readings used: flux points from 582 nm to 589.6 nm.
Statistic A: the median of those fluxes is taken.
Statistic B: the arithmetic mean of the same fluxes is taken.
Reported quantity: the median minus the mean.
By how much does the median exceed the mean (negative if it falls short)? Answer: -0.27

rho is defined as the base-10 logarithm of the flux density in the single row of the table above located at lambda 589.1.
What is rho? 1.41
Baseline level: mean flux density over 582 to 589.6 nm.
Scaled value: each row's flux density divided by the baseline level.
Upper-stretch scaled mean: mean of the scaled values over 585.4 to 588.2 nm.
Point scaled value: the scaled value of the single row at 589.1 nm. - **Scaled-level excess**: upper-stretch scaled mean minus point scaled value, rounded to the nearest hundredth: 0.14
